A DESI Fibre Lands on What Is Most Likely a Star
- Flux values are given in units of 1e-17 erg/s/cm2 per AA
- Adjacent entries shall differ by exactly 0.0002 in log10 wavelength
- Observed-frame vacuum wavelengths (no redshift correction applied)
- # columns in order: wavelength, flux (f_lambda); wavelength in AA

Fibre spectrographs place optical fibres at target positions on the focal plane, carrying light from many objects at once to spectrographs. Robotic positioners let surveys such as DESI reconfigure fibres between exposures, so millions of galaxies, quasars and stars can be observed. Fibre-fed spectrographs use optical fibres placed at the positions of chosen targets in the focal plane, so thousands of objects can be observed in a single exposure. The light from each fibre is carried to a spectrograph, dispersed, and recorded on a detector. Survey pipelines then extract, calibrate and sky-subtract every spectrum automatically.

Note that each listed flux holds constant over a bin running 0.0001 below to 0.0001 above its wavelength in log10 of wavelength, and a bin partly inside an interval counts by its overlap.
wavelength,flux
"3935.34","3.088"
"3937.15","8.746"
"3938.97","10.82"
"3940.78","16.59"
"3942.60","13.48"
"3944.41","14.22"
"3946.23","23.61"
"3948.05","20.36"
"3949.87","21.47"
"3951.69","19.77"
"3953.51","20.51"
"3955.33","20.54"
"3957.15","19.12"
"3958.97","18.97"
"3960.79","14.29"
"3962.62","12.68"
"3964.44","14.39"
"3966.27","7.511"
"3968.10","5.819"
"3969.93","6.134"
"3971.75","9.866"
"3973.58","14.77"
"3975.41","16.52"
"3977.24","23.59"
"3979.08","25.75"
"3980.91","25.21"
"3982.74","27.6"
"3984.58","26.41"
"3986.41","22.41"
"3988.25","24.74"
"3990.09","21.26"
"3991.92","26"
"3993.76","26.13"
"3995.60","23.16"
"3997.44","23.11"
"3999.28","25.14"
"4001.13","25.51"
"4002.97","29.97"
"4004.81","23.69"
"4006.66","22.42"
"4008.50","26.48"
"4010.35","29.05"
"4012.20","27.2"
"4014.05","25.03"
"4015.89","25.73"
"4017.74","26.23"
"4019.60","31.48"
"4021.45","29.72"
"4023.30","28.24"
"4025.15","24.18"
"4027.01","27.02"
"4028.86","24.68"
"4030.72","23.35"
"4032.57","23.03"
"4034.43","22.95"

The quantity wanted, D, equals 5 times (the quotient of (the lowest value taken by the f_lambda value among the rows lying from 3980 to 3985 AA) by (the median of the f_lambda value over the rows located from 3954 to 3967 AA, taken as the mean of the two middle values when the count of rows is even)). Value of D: 9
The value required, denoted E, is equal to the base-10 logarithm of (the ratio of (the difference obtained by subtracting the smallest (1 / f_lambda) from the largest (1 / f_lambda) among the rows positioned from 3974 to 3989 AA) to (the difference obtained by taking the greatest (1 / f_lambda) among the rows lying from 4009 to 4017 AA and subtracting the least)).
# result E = 0.6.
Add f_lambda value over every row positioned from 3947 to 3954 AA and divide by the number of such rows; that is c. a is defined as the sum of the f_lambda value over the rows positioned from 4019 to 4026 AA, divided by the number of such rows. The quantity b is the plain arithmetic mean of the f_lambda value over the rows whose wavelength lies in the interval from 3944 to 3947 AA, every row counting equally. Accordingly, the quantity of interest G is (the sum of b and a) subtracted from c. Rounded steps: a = 28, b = 18.9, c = 21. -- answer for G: -27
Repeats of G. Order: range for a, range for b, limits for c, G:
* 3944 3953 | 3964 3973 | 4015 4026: -1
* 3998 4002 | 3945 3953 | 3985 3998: -23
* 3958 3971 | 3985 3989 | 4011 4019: -9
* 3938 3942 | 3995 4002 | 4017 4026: -10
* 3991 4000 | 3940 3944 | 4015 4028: -12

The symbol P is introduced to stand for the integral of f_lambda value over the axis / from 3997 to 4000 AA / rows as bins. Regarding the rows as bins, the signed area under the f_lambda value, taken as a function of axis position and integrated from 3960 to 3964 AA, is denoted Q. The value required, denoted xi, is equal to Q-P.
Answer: -18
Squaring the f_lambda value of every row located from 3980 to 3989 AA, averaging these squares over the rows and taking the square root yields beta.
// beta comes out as 25.3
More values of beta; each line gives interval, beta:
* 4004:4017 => 25.7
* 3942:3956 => 19.5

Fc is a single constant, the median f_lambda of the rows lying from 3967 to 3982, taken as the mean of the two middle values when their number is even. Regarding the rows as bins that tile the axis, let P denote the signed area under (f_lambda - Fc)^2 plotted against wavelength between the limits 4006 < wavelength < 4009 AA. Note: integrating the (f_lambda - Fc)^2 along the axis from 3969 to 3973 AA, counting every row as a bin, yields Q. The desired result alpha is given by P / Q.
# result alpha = 1.1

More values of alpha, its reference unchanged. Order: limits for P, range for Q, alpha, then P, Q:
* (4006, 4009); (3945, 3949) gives 1.5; 240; 158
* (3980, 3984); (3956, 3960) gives 9.7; 468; 48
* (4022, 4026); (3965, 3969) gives 1.7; 498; 297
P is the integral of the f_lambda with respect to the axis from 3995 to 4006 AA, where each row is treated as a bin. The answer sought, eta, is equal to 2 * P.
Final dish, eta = 552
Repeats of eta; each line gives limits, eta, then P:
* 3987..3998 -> 529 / 265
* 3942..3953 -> 419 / 209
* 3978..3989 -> 557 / 279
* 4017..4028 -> 612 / 306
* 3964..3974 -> 186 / 93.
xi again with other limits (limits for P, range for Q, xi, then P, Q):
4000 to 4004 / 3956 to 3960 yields -34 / 110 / 76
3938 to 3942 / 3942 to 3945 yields -13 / 54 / 42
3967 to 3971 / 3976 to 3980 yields 71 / 25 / 96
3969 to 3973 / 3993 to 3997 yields 63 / 34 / 98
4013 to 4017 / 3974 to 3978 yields -25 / 102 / 77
